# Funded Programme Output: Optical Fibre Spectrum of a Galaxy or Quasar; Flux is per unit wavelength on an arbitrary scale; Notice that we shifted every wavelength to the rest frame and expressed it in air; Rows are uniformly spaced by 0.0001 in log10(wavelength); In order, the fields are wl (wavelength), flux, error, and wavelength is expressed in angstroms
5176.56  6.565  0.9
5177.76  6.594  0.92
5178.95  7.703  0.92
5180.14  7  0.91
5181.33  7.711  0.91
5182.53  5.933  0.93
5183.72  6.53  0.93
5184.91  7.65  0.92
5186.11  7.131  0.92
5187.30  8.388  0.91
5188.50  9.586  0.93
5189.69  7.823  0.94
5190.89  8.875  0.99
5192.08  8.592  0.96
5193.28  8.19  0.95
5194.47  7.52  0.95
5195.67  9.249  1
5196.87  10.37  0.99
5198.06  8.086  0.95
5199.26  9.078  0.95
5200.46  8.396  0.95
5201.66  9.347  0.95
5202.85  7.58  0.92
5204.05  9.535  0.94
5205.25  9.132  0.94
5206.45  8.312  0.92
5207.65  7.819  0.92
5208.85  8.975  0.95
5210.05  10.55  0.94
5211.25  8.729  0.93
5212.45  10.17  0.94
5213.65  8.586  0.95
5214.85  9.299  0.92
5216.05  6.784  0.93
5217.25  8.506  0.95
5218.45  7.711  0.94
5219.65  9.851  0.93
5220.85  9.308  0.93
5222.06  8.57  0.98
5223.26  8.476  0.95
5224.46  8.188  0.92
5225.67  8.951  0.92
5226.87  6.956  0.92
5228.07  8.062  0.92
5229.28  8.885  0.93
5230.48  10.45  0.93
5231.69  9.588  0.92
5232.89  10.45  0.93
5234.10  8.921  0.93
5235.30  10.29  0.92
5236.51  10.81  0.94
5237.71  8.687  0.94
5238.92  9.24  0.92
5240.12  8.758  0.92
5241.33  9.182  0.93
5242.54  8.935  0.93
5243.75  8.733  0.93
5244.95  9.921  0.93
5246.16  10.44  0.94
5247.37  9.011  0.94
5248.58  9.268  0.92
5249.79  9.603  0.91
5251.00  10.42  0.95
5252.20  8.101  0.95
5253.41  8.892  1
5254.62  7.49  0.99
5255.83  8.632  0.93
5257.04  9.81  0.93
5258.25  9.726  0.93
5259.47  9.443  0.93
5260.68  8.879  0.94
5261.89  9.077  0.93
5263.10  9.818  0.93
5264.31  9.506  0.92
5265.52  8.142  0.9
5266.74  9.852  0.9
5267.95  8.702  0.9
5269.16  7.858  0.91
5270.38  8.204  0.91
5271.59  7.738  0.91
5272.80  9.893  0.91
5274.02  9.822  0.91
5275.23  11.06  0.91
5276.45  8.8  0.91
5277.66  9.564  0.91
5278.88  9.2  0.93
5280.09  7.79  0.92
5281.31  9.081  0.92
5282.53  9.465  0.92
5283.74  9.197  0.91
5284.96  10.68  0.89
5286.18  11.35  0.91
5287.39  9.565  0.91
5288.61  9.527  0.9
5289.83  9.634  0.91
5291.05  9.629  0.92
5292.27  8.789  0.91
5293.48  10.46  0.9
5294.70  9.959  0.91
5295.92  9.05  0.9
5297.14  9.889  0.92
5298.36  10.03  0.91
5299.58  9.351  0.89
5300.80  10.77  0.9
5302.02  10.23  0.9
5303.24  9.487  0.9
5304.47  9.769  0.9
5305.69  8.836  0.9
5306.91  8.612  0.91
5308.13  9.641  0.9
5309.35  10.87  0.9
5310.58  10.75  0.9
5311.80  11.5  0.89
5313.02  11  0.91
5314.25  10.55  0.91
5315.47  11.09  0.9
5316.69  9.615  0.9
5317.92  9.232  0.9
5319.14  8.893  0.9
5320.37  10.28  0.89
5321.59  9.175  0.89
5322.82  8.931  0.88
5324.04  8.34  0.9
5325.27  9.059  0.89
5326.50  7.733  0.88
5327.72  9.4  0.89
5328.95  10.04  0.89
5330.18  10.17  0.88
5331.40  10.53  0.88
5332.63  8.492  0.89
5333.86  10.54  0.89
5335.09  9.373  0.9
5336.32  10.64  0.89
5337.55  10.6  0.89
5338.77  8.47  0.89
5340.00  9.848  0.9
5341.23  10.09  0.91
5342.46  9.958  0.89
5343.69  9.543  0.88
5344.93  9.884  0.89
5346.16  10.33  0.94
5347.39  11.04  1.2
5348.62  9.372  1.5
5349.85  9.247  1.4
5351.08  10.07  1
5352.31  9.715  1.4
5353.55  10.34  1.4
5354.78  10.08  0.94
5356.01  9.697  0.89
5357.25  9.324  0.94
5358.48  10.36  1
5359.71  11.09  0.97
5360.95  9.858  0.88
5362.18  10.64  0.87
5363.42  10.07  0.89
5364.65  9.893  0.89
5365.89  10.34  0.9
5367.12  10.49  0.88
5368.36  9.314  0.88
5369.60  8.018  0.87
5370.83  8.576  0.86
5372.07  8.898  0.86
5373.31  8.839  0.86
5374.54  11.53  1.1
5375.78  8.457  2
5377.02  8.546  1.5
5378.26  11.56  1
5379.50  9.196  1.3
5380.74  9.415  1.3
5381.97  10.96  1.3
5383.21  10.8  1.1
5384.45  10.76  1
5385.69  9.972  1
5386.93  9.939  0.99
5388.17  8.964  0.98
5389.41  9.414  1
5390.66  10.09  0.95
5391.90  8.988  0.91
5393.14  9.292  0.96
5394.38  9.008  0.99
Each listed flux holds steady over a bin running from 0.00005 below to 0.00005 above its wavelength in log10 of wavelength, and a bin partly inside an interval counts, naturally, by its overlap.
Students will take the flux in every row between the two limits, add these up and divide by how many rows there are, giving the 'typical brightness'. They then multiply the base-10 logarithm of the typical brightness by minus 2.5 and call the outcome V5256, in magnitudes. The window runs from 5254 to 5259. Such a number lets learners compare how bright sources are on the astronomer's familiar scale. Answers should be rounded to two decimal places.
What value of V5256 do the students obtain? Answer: -2.38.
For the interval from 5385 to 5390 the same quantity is -2.45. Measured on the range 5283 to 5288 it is -2.52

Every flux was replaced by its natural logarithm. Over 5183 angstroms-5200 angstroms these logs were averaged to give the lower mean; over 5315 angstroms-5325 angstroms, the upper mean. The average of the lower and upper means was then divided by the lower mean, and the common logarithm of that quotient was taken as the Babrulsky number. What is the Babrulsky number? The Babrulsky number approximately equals 0.013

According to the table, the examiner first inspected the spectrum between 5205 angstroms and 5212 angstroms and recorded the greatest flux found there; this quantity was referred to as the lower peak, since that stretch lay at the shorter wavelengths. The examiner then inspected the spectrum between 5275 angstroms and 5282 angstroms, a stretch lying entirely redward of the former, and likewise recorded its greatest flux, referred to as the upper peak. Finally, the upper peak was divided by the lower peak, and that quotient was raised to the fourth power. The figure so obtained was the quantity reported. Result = 1.21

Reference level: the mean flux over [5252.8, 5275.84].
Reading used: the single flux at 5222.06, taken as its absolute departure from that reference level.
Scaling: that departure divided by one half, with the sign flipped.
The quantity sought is -1.0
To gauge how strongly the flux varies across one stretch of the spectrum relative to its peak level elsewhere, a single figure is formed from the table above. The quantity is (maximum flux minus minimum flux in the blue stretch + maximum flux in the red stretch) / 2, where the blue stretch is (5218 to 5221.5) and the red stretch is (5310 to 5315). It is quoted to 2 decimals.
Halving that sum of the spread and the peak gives 6.82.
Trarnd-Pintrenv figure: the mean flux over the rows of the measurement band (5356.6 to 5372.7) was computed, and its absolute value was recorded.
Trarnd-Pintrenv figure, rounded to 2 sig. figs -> 9.8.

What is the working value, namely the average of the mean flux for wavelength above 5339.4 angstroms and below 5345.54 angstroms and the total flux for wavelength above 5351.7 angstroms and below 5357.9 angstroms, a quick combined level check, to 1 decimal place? 29.5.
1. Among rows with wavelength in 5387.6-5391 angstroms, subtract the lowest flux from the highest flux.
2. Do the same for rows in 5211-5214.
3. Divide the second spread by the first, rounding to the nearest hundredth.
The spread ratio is 1.41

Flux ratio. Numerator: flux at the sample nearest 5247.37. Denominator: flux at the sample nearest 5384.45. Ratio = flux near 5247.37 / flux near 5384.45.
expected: 0.84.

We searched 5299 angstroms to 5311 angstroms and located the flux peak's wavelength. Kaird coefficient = 5309.35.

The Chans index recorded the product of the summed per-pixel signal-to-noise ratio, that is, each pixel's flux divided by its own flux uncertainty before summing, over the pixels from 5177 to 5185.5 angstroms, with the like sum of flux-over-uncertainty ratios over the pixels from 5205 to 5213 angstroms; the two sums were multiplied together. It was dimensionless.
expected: 3639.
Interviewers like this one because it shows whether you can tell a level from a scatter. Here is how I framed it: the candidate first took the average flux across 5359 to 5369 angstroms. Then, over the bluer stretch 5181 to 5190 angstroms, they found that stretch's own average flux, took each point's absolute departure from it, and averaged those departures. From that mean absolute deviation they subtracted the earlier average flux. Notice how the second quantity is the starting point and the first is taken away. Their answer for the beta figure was -9.4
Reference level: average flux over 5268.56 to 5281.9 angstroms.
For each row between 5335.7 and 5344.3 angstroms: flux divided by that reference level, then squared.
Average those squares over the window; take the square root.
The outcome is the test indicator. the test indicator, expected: 1.10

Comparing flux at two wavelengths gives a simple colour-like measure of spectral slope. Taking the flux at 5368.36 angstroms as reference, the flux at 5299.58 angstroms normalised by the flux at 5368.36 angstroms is 1.00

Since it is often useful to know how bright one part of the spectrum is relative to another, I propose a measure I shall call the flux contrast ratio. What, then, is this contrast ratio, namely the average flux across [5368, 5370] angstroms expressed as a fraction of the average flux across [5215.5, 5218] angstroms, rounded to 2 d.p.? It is 1.13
